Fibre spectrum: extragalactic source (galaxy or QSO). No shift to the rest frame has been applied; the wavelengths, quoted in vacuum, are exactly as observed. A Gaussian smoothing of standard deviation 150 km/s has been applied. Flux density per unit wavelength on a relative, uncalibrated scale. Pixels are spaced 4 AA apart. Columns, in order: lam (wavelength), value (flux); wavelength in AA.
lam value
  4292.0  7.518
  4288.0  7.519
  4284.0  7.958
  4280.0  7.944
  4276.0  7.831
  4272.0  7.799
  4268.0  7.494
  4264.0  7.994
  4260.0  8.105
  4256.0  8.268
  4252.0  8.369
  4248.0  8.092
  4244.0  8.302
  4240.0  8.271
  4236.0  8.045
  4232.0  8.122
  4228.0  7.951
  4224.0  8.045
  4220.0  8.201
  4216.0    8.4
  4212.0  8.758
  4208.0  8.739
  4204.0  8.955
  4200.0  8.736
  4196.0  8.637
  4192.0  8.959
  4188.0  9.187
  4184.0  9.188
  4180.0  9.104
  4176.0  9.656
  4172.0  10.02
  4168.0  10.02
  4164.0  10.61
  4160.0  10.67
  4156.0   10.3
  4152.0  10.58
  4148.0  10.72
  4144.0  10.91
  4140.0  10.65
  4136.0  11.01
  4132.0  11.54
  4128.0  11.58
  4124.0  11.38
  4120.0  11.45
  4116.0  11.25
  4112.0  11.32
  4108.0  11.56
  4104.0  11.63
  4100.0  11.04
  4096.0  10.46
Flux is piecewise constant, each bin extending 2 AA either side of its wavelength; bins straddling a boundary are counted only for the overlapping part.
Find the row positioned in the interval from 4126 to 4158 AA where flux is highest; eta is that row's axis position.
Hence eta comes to 4128.0 AA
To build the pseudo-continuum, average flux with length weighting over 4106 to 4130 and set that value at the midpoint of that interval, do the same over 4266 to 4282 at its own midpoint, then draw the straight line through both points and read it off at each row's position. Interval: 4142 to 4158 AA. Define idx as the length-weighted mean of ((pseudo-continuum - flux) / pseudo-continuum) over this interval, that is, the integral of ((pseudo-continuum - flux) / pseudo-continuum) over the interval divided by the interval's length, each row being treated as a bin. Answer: 0.00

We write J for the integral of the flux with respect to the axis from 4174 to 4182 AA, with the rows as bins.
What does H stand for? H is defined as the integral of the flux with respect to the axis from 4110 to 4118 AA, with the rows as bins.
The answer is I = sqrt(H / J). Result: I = 1.10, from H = 90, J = 75.0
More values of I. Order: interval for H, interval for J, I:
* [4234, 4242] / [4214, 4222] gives 0.99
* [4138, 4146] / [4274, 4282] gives 1.17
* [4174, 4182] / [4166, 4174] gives 0.97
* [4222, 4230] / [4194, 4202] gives 0.96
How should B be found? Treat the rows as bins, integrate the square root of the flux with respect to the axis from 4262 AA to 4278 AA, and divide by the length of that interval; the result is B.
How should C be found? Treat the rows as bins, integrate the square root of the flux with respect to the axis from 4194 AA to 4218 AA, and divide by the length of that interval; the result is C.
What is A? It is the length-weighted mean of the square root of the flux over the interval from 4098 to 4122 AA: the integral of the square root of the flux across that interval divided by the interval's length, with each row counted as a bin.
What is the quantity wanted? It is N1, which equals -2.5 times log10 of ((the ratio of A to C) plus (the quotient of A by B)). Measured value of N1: -0.93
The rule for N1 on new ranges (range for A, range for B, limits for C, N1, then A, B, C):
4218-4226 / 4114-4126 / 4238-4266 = -0.66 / 2.85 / 3.37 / 2.86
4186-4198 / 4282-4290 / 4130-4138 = -0.73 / 2.99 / 2.78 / 3.36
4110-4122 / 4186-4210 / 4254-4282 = -0.92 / 3.37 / 2.98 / 2.81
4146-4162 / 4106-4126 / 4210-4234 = -0.80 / 3.25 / 3.38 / 2.87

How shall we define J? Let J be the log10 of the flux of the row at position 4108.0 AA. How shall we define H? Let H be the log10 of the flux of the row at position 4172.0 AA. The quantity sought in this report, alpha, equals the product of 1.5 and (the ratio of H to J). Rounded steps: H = 1.00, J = 1.06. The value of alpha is 1.41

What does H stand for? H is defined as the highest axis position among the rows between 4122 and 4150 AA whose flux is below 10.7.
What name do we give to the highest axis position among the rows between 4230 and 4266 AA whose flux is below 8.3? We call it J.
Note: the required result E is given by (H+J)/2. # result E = 4202 AA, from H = 4140.0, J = 4264.0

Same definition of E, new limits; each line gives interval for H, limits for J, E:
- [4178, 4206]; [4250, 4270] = 4236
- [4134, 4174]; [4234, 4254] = 4210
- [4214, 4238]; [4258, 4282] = 4258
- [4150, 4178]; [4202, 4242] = 4208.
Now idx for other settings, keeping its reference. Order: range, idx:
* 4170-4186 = 0.05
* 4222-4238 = 0.09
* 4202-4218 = 0.06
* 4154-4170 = 0.00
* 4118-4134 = -0.02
